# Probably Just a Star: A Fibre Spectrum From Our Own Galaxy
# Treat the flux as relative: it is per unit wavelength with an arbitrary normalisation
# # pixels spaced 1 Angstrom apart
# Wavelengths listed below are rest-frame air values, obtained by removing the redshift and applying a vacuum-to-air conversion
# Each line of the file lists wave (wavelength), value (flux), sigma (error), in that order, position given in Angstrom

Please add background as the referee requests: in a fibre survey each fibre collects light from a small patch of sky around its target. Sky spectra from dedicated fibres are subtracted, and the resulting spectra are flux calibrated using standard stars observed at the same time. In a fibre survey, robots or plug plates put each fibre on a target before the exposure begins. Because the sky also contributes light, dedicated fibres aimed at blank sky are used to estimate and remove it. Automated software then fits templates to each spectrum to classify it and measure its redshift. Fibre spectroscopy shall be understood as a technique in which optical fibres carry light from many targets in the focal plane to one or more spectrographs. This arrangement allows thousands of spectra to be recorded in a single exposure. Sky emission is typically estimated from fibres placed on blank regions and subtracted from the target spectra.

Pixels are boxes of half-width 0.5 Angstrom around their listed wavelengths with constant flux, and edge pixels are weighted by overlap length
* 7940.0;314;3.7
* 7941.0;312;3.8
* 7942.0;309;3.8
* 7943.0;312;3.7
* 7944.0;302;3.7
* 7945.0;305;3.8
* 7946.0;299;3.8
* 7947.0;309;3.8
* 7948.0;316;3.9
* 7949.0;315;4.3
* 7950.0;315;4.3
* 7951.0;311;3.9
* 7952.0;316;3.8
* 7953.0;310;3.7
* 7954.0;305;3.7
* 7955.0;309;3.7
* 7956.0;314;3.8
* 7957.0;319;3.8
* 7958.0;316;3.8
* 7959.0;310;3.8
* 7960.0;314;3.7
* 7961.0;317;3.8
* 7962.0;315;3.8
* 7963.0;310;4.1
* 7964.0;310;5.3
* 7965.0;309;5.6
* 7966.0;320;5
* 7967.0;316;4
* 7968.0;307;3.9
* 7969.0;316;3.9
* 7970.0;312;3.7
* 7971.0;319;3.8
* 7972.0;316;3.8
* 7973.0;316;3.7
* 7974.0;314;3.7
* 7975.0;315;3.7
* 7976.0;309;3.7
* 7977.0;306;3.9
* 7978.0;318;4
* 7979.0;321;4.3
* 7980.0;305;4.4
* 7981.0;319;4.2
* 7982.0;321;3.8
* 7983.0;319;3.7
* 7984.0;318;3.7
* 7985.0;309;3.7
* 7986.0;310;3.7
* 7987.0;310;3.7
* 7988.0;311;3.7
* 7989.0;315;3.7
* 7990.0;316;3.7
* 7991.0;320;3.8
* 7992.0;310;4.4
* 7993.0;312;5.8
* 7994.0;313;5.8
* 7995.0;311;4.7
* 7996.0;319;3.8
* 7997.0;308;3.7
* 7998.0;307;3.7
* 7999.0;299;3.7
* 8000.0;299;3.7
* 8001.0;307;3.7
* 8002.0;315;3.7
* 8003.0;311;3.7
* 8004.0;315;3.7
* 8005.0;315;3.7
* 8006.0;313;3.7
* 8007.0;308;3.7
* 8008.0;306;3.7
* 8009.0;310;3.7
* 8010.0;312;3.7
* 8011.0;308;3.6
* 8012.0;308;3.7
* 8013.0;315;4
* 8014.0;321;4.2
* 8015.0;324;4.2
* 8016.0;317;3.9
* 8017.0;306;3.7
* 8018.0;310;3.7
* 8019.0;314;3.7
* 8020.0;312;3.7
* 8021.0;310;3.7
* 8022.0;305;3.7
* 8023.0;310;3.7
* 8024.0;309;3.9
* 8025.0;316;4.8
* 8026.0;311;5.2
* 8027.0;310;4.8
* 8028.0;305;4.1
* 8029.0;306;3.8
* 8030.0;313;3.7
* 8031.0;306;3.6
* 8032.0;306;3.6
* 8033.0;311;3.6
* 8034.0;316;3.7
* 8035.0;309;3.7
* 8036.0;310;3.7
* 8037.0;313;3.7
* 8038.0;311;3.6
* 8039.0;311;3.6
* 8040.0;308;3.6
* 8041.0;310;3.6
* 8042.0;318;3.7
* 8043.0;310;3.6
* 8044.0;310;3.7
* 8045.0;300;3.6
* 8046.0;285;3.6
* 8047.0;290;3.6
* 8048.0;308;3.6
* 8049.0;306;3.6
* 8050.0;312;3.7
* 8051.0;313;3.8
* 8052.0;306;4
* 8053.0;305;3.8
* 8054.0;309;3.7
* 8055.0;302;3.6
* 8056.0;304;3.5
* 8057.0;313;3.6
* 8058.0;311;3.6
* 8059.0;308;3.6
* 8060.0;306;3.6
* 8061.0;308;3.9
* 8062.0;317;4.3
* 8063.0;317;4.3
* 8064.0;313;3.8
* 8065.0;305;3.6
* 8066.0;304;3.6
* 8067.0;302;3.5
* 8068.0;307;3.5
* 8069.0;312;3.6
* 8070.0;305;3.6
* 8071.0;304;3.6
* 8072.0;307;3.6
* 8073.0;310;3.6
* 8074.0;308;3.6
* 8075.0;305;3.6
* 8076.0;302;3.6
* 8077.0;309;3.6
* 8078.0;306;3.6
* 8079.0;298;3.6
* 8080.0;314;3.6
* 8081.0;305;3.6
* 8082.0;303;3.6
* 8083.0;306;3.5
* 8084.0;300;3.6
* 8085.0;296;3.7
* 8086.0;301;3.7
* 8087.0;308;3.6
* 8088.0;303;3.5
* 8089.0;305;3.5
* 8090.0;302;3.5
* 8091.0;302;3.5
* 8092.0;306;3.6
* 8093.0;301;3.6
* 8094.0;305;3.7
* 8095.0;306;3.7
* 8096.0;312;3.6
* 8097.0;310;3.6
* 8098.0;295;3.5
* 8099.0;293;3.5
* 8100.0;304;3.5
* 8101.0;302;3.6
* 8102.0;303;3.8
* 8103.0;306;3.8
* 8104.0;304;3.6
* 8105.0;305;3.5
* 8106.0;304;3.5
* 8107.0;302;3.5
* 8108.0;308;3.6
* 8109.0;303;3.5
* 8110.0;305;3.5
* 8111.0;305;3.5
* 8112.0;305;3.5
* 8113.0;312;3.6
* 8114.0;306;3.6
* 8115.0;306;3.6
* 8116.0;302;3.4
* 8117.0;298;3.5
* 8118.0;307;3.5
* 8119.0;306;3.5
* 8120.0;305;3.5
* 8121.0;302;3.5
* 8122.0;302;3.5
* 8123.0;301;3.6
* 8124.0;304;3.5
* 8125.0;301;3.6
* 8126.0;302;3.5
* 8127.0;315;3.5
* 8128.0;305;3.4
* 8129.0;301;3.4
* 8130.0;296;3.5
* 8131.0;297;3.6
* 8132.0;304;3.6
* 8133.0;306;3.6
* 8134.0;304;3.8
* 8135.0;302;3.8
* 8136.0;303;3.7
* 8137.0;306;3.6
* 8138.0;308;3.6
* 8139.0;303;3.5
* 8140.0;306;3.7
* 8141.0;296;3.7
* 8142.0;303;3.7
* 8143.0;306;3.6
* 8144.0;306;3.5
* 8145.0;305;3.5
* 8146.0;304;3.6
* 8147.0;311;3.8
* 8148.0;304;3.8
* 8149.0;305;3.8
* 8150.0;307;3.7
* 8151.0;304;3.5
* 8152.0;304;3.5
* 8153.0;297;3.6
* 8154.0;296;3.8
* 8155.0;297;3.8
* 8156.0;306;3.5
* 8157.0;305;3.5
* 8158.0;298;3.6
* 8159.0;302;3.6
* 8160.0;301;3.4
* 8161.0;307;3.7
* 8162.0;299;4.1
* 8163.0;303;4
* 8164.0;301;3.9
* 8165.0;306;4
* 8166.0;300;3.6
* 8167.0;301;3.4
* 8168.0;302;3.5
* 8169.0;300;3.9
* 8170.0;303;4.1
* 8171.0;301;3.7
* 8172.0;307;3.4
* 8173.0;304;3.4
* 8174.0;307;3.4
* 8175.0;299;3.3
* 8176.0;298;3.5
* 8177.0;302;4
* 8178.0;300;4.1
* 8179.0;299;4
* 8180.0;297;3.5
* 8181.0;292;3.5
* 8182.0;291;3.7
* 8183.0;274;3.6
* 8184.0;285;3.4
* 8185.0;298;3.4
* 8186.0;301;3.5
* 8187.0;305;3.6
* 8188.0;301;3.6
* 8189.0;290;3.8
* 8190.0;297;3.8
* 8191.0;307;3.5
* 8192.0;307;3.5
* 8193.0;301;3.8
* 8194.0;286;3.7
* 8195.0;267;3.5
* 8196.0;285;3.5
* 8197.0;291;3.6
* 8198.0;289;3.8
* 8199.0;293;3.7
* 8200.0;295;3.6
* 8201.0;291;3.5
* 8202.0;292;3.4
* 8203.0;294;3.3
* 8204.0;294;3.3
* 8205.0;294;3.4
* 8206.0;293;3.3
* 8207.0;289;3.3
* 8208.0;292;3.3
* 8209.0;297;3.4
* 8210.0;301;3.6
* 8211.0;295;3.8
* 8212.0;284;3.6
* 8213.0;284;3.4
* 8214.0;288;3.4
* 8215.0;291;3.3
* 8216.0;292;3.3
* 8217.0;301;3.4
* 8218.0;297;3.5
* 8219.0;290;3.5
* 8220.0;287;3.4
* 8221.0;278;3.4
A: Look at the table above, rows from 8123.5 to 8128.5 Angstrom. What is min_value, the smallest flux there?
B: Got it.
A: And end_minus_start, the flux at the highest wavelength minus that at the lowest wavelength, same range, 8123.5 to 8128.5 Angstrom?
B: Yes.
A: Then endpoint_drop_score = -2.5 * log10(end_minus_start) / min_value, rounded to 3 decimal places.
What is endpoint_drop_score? 0.000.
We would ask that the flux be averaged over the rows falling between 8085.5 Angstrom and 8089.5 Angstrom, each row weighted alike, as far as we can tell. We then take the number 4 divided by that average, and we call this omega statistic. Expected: 0.0131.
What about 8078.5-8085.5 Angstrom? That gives 0.0132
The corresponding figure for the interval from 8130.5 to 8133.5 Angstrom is 0.0132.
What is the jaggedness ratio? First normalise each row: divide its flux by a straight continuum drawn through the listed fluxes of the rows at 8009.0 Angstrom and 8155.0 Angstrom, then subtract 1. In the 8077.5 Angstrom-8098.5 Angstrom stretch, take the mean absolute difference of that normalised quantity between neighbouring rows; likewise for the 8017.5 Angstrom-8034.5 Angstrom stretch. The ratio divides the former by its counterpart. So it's 1.4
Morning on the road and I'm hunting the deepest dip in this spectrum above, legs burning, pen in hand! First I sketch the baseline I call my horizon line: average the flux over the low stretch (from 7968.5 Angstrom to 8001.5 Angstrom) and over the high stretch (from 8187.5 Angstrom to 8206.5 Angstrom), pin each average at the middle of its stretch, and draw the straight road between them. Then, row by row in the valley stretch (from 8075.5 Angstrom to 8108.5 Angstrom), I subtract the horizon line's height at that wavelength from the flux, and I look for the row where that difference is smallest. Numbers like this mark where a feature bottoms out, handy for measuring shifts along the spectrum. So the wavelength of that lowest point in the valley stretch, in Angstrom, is 8099.0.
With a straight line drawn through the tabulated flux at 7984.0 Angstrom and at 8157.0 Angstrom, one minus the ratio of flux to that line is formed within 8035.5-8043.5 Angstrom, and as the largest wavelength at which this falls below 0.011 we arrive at 8042.0 Angstrom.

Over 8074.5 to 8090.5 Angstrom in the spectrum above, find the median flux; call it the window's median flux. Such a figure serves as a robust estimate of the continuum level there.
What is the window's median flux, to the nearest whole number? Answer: 304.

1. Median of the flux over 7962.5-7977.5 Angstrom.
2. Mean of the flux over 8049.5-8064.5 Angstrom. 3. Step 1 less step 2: 4.4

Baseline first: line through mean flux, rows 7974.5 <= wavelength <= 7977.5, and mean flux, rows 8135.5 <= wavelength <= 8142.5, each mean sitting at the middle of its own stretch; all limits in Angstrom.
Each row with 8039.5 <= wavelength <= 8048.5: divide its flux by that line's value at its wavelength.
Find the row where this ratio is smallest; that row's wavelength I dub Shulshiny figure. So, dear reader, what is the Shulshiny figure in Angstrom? 8046.0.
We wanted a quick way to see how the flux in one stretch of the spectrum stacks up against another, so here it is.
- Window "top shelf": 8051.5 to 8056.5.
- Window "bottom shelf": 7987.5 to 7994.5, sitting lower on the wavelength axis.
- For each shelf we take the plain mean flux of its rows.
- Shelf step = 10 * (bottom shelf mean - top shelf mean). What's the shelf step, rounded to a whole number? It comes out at 87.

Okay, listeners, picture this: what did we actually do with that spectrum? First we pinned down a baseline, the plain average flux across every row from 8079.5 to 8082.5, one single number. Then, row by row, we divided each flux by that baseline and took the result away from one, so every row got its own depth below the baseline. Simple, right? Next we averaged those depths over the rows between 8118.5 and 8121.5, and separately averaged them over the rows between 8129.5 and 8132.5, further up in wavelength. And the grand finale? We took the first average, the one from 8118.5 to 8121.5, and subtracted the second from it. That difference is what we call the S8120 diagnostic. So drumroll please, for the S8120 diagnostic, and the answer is -0.02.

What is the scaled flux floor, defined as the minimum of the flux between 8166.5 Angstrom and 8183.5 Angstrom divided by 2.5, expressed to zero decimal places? 110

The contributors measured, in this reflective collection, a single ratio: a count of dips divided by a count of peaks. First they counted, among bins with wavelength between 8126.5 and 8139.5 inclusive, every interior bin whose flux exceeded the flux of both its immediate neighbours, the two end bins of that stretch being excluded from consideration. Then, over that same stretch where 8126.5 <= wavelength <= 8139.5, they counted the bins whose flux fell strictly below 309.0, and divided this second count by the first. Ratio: 6.0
